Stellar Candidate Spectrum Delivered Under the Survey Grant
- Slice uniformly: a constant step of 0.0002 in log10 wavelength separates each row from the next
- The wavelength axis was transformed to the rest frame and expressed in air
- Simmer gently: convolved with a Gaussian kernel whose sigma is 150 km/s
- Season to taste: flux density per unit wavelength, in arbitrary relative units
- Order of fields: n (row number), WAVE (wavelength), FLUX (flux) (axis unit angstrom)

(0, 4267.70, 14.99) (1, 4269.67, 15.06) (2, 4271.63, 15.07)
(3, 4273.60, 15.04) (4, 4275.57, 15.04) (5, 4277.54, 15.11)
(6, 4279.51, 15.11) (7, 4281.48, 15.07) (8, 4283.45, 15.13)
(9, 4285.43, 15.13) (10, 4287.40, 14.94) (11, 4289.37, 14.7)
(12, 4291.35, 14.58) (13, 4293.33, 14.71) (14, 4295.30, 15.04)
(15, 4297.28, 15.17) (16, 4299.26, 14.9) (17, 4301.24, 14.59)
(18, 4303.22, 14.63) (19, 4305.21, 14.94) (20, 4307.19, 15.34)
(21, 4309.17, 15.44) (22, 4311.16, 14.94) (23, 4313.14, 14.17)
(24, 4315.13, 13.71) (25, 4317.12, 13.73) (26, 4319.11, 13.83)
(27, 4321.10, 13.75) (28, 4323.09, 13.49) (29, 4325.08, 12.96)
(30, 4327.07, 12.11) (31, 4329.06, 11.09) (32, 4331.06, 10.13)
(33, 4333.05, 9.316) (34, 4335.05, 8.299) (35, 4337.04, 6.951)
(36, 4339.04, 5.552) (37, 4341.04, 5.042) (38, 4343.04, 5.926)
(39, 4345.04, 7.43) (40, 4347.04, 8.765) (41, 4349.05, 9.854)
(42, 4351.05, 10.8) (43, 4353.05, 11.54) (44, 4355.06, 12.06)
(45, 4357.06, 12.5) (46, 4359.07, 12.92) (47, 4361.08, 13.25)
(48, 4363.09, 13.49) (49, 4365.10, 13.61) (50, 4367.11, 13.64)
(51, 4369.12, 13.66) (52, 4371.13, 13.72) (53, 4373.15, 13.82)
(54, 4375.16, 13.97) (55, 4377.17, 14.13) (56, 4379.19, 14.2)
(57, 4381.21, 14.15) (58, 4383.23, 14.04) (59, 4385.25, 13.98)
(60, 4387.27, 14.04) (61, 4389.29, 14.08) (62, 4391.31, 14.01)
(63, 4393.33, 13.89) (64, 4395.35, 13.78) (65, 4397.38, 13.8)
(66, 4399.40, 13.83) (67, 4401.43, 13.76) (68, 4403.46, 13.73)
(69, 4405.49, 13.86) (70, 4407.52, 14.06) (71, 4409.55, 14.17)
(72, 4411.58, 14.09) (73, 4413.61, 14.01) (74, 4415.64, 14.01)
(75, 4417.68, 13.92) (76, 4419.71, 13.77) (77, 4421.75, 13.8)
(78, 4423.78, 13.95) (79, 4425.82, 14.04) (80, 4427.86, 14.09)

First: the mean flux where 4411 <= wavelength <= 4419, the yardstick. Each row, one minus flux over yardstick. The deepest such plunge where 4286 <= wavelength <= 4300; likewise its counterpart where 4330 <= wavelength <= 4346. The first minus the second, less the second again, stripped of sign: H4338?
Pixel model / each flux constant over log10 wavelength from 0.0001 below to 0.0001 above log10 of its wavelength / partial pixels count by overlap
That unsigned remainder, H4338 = 1.3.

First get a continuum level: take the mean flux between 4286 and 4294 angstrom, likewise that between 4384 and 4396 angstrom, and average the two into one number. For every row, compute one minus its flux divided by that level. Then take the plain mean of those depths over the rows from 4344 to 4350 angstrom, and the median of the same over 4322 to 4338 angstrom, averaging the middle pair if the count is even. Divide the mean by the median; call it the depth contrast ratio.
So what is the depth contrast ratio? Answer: 1.5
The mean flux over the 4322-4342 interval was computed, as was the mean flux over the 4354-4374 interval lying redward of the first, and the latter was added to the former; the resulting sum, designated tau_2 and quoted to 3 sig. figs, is 22.8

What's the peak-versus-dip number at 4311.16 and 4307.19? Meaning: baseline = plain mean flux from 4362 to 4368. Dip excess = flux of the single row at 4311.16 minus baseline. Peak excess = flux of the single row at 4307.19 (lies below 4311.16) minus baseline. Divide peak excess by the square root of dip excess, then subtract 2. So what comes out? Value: -0.5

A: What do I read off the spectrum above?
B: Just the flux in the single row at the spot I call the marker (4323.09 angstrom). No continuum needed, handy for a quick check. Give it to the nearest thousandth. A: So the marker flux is 13.490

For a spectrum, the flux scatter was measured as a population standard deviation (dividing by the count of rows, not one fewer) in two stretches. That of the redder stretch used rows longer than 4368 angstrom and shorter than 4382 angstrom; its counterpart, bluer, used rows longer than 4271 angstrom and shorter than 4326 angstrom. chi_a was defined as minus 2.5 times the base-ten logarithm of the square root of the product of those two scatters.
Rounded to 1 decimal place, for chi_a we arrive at 1.1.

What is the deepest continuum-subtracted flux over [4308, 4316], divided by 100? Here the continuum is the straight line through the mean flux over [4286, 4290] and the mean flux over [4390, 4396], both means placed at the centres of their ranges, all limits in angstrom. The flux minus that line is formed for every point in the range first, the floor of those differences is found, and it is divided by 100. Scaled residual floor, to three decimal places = -0.009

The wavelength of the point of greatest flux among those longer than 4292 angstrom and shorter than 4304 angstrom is 4297.28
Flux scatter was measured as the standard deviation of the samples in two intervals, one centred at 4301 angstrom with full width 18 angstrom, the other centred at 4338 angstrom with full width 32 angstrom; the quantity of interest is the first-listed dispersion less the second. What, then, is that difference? -2.3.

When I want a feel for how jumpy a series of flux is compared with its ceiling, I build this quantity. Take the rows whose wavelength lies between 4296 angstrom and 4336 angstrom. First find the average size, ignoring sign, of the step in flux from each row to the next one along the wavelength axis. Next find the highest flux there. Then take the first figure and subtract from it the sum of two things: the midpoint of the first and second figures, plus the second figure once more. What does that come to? -22.9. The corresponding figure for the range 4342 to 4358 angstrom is -18.3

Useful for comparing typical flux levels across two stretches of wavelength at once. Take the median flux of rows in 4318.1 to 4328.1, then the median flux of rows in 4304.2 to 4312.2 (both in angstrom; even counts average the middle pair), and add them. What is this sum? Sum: 28.6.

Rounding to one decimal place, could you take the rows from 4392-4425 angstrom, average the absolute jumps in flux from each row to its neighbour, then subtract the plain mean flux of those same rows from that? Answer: -13.8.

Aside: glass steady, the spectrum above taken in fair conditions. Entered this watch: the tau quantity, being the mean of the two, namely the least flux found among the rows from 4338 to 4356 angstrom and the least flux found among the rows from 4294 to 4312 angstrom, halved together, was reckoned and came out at 9.8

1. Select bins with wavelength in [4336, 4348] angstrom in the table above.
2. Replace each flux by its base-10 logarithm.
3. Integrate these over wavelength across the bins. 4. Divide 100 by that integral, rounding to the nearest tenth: 10.3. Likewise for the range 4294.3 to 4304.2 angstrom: 8.6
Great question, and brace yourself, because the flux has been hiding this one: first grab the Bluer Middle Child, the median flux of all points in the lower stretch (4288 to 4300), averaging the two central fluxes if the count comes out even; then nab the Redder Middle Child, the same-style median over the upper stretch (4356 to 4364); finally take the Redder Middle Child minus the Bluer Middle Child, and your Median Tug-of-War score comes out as -1.7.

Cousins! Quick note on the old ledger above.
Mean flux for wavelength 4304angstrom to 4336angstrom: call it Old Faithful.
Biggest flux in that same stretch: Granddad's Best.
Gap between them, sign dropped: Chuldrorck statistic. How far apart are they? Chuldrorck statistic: 2.5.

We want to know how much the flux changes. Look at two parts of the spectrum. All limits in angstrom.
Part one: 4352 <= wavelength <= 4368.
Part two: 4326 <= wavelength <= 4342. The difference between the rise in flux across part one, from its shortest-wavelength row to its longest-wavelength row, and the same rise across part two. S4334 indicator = 9.2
